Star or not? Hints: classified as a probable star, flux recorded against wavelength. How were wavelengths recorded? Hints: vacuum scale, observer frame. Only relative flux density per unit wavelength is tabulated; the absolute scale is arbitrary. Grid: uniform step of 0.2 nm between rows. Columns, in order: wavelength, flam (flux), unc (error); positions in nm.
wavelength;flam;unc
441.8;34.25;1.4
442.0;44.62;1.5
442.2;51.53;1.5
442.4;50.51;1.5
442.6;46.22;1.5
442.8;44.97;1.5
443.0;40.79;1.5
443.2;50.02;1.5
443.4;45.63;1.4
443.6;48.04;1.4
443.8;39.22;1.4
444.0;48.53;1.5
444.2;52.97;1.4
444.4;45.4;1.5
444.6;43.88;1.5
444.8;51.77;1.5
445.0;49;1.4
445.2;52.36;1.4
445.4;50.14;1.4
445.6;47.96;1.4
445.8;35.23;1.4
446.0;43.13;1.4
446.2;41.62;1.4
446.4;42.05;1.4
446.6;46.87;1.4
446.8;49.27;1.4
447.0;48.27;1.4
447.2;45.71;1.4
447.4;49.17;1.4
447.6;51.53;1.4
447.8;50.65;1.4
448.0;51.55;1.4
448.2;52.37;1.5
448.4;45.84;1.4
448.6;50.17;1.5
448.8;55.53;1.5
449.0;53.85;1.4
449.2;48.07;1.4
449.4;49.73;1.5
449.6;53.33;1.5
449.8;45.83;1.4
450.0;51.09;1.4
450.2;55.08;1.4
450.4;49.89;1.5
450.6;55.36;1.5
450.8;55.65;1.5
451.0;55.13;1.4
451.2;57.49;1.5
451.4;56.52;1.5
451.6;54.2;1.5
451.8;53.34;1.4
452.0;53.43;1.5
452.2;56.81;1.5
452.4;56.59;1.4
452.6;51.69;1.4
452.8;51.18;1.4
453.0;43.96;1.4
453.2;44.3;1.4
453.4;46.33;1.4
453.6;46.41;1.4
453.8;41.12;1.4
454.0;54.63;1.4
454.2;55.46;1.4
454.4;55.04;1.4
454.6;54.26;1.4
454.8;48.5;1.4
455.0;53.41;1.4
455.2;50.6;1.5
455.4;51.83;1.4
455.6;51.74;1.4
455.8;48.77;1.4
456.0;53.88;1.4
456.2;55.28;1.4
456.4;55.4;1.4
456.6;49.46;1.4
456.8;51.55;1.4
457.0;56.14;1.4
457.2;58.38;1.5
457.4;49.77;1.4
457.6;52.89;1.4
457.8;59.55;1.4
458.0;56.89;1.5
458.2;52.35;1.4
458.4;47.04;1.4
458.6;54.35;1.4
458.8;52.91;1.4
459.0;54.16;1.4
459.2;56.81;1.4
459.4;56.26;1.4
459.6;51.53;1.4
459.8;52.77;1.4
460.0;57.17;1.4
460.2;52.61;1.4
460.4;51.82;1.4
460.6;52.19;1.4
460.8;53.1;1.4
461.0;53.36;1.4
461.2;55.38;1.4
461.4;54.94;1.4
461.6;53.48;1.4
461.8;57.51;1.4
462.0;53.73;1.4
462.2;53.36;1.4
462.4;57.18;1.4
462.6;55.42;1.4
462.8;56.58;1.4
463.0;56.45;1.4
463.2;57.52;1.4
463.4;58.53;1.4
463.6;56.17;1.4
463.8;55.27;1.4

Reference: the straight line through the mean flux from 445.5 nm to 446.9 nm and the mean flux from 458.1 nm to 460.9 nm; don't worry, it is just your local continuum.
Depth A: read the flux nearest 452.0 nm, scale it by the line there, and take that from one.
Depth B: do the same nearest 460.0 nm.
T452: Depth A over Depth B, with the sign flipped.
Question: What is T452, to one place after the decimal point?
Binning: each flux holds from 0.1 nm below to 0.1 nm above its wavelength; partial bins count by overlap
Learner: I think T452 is -1.7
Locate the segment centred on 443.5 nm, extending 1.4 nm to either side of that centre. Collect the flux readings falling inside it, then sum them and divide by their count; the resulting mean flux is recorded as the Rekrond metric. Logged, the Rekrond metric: 47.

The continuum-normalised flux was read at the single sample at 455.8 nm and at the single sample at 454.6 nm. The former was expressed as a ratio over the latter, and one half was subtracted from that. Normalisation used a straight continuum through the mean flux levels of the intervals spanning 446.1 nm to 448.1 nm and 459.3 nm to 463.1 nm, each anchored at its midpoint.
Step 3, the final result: 0.39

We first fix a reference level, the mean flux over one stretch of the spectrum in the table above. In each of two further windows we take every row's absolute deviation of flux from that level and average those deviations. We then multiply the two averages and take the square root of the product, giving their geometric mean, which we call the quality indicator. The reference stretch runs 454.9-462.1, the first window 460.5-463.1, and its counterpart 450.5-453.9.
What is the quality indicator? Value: 2.6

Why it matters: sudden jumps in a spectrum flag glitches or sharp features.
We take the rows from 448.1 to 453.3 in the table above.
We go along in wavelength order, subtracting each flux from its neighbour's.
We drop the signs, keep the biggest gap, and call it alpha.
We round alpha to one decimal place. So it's 7.5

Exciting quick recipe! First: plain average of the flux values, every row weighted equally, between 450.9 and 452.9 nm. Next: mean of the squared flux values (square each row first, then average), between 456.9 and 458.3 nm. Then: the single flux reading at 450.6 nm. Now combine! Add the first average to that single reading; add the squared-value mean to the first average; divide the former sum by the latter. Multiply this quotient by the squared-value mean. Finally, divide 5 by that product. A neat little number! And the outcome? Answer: 0.0463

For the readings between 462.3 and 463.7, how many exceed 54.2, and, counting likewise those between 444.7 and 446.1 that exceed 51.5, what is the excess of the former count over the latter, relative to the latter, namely 2.5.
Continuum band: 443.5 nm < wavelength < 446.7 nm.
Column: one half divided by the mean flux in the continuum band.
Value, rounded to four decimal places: 0.0108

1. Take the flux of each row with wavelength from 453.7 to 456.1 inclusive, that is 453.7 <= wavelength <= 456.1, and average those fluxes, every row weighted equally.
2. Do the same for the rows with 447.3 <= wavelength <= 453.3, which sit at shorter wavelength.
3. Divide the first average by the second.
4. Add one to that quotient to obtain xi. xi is 1.99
